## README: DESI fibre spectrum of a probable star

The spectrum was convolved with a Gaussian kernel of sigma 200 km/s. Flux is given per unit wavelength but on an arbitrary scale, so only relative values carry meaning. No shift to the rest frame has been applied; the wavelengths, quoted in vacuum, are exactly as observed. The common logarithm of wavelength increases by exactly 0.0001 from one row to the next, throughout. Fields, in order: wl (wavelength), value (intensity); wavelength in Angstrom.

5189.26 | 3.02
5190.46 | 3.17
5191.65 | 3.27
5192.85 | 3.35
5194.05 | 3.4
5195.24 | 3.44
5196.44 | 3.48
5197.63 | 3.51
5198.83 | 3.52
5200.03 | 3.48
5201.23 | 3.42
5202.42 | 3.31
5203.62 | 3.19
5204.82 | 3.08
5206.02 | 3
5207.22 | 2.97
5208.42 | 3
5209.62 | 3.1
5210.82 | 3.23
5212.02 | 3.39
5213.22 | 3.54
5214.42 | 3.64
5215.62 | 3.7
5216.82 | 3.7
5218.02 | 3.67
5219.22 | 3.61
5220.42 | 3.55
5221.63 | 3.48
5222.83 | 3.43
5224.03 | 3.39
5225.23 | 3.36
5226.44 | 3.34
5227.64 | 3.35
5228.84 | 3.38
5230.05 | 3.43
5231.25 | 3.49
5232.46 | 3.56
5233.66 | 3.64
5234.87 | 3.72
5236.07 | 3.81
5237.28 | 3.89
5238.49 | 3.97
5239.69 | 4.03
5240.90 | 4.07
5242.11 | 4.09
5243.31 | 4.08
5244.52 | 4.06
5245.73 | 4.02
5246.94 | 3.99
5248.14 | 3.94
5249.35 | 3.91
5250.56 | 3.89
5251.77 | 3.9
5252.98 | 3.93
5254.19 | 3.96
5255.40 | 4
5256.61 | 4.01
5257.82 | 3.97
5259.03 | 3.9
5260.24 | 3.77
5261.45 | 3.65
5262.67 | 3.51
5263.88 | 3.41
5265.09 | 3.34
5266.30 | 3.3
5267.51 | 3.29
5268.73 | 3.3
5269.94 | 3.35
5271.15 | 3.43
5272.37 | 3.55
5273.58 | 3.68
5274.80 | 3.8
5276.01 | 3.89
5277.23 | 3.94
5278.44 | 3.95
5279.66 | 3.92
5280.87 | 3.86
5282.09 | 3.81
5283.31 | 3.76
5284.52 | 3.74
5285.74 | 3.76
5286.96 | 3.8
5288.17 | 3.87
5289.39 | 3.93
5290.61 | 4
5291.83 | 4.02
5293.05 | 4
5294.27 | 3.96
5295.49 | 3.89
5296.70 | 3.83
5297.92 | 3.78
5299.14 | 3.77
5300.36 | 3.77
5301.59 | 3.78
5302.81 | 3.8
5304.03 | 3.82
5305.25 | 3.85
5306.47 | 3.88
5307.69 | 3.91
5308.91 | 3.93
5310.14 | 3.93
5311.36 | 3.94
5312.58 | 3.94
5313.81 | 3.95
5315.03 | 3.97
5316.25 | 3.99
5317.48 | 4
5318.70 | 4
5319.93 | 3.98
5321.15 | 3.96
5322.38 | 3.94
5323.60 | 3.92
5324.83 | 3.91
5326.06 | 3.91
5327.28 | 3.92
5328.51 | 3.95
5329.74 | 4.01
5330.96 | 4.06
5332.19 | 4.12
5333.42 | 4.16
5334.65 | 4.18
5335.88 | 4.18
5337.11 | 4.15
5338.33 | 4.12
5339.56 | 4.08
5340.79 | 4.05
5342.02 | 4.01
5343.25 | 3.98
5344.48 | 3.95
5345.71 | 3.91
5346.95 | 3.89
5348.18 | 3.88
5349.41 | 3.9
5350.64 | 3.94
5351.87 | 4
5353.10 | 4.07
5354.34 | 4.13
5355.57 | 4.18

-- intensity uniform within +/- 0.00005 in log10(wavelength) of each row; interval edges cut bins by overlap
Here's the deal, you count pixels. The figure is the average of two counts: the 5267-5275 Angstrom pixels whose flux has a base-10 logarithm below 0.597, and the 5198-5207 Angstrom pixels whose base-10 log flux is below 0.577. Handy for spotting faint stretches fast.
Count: 7.0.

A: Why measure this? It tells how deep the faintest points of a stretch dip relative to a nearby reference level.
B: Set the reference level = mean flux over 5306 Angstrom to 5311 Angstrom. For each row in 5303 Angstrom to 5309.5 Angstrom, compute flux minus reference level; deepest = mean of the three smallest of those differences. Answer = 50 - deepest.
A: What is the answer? 50.1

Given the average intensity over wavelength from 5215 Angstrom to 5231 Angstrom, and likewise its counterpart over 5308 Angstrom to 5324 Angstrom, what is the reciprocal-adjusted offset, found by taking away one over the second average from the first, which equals 3.24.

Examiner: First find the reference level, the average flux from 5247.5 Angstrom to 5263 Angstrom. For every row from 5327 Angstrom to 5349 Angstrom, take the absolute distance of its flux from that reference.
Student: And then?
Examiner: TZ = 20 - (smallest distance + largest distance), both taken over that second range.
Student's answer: 19.7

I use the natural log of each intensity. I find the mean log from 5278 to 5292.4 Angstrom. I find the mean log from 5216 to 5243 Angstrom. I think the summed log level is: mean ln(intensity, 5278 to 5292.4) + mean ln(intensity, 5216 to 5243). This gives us 2.64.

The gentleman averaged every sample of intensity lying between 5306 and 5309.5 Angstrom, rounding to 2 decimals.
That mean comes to 3.91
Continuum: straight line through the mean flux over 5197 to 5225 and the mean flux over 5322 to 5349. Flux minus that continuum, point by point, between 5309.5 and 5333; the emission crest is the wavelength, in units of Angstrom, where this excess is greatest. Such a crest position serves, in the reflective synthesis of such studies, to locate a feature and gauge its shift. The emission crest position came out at 5332.19 Angstrom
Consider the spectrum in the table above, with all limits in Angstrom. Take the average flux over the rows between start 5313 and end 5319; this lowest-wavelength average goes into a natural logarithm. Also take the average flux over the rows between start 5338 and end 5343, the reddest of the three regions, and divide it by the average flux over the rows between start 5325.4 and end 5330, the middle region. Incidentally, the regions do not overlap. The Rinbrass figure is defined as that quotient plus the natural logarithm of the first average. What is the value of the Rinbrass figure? 2.41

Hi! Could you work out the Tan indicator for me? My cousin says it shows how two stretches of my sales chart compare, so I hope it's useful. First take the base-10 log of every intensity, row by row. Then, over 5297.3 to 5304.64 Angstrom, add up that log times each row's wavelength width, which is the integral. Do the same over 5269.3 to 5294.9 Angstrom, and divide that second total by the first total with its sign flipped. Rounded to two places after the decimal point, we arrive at -3.50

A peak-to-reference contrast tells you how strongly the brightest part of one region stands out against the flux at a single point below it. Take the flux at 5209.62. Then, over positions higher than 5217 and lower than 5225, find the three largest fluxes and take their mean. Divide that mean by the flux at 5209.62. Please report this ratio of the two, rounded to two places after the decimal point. 1.16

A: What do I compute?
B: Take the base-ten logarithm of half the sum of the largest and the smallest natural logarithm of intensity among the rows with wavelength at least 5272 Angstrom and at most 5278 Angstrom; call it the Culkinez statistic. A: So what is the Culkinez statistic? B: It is 0.120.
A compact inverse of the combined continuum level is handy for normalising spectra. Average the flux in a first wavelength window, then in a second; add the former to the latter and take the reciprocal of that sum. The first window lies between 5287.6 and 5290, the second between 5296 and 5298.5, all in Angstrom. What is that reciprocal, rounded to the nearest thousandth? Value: 0.130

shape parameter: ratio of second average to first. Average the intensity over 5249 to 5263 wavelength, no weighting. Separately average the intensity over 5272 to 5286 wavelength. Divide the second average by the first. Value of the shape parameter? 0.98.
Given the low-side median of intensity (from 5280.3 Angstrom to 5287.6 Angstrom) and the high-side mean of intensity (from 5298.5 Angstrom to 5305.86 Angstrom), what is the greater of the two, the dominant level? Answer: 3.80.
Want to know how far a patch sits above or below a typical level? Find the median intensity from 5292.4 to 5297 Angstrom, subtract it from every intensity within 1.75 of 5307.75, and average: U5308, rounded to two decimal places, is -0.02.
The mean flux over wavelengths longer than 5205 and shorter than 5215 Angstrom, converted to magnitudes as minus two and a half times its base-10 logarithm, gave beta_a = -1.27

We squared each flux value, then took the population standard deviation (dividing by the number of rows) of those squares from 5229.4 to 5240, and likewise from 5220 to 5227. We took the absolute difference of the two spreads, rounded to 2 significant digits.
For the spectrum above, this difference 1.0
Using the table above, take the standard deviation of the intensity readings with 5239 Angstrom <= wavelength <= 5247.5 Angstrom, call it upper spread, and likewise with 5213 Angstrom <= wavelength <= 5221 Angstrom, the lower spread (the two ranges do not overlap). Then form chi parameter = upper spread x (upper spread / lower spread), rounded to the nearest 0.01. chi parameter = 0.02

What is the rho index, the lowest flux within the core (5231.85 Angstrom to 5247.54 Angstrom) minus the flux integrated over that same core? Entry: -58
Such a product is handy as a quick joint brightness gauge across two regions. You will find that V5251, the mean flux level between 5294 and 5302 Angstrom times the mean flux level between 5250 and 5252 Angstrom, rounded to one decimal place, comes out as 14.9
